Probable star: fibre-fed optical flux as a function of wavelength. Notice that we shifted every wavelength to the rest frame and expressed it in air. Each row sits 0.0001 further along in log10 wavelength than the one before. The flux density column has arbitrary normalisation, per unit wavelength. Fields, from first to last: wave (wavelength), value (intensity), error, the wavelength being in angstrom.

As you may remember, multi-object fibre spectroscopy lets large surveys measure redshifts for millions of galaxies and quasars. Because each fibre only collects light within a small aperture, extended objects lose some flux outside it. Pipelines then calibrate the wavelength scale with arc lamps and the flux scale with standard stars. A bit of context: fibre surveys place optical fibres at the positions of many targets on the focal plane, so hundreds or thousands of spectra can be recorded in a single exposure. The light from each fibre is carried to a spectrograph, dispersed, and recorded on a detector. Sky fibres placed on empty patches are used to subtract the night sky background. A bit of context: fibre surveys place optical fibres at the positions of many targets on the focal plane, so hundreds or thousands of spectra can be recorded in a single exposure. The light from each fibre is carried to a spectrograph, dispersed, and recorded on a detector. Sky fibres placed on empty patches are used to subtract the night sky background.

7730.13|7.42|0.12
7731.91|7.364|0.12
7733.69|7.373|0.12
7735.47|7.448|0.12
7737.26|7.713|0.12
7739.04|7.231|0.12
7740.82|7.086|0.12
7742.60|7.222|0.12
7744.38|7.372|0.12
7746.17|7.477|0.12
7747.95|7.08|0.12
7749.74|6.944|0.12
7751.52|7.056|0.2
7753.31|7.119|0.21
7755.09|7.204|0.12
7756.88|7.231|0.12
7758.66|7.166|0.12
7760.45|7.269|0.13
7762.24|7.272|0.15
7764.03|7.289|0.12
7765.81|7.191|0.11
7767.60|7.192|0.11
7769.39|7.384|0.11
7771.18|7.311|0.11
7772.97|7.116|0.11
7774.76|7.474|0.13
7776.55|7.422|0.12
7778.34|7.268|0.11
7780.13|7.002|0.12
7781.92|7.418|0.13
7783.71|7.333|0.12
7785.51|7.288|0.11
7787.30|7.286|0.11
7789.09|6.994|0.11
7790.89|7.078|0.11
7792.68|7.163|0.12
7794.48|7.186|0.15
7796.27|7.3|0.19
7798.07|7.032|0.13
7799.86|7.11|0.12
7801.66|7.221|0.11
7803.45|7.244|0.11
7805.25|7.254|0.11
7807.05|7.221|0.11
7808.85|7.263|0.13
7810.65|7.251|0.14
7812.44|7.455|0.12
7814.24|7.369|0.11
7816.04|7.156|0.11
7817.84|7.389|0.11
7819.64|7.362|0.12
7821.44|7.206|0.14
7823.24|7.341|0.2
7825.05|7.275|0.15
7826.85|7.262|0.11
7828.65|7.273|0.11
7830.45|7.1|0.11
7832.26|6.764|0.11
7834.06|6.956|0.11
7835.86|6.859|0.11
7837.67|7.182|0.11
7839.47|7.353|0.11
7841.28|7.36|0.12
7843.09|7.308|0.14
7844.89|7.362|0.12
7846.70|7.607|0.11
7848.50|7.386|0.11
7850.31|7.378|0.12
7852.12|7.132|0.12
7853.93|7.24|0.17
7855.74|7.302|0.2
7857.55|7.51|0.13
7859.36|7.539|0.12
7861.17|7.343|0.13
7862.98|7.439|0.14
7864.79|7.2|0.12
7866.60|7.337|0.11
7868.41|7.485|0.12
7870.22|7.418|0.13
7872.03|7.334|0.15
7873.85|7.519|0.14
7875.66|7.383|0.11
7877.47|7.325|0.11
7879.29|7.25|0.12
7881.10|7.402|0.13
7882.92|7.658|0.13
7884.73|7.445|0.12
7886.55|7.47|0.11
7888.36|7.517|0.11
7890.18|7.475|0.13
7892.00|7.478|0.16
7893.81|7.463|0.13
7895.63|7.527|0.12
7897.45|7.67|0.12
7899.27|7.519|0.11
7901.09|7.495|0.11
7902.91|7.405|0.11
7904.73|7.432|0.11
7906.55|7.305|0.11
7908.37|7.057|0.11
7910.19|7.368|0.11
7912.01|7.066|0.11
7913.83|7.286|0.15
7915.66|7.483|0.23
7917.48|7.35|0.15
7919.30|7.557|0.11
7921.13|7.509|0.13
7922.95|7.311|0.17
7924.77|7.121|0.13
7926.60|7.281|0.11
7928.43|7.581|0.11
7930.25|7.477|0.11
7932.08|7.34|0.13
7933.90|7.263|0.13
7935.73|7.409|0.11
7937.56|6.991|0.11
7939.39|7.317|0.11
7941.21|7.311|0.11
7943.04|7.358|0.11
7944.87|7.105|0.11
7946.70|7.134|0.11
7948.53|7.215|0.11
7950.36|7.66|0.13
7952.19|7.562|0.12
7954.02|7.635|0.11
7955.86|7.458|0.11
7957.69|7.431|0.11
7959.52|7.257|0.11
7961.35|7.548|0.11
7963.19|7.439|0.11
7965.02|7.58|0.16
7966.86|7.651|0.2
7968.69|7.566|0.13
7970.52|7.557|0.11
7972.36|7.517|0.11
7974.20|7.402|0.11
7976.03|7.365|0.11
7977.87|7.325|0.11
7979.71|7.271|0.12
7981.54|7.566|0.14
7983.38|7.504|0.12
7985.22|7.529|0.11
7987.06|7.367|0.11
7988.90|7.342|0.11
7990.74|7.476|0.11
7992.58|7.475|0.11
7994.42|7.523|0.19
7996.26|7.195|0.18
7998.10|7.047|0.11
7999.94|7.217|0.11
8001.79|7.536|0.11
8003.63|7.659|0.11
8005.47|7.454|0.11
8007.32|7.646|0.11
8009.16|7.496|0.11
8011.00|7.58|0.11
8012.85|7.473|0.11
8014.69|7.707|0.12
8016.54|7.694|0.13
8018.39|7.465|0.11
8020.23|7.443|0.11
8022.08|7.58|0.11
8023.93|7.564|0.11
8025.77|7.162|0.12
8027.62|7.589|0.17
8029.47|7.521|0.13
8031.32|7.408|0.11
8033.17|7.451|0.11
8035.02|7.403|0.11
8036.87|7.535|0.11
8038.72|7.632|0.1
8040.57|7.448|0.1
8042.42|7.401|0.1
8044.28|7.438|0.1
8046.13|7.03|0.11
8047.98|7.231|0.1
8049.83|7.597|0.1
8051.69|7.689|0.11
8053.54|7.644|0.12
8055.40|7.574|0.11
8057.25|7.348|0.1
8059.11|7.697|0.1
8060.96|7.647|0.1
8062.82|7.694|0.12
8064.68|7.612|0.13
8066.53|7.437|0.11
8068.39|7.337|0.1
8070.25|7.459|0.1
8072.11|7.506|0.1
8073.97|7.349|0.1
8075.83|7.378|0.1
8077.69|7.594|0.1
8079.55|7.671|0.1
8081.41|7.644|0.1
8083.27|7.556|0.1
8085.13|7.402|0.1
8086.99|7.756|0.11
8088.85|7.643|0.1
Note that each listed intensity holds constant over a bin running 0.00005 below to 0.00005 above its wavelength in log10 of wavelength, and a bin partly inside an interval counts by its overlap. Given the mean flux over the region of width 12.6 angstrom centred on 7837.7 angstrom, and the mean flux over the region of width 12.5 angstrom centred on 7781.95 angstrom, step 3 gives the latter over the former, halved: 0.512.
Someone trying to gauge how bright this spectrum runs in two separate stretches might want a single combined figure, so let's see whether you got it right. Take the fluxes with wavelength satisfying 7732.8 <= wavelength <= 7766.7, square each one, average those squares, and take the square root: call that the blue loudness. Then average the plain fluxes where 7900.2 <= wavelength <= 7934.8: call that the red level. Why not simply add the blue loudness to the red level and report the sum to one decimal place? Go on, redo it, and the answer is 14.6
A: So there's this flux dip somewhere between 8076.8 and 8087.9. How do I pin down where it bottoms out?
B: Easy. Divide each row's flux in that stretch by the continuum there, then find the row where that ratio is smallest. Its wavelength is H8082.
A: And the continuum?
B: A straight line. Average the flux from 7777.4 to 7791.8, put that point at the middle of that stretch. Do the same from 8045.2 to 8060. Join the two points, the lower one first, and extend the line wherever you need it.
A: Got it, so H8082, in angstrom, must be 8085.13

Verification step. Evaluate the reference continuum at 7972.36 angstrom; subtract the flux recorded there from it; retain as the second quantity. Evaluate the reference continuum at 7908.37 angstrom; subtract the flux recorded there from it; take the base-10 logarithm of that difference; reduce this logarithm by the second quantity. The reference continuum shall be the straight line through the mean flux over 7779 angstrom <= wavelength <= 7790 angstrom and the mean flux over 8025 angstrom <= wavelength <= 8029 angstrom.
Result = -0.44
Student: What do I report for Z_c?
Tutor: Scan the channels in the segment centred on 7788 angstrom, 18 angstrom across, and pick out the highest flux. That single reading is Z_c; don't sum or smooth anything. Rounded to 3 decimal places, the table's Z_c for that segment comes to 7.418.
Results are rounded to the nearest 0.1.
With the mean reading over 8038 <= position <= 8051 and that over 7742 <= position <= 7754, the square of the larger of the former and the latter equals 54.7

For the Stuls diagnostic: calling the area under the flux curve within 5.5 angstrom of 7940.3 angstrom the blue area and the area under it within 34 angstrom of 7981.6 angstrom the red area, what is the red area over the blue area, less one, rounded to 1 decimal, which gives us 5.4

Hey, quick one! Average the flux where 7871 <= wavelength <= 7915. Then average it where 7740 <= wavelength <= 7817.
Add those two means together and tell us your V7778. 14.64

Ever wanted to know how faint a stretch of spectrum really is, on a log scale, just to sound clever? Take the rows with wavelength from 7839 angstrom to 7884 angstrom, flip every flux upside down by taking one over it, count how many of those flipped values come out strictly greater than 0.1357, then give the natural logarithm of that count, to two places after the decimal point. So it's 2.56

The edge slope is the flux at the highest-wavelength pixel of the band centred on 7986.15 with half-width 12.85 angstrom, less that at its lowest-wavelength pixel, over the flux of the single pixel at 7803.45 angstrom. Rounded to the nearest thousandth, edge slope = -0.049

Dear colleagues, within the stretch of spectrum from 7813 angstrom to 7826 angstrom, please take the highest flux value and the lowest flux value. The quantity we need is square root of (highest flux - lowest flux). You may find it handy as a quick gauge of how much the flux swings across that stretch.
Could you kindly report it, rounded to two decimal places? 0.48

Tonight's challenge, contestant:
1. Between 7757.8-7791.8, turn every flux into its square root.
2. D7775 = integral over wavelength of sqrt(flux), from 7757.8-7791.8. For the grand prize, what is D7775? 92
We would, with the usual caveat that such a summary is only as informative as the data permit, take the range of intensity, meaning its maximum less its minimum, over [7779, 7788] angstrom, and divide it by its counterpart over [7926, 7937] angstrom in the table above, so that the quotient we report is 1.3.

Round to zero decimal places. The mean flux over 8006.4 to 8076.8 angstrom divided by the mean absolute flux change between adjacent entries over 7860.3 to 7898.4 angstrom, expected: 69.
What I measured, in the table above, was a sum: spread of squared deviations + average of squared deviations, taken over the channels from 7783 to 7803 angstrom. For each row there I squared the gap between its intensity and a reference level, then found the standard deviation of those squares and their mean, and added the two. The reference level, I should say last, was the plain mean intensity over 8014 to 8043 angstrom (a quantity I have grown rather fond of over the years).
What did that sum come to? 0.19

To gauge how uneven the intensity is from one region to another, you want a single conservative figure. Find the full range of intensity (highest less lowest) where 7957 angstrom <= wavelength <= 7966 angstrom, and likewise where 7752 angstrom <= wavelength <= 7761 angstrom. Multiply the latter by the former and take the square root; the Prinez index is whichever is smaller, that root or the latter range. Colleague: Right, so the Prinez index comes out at 0.15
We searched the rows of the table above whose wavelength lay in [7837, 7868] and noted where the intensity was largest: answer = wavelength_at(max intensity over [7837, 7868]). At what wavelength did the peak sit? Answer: 7846.70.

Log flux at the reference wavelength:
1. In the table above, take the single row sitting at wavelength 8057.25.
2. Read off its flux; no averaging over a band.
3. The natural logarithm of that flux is 1.99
